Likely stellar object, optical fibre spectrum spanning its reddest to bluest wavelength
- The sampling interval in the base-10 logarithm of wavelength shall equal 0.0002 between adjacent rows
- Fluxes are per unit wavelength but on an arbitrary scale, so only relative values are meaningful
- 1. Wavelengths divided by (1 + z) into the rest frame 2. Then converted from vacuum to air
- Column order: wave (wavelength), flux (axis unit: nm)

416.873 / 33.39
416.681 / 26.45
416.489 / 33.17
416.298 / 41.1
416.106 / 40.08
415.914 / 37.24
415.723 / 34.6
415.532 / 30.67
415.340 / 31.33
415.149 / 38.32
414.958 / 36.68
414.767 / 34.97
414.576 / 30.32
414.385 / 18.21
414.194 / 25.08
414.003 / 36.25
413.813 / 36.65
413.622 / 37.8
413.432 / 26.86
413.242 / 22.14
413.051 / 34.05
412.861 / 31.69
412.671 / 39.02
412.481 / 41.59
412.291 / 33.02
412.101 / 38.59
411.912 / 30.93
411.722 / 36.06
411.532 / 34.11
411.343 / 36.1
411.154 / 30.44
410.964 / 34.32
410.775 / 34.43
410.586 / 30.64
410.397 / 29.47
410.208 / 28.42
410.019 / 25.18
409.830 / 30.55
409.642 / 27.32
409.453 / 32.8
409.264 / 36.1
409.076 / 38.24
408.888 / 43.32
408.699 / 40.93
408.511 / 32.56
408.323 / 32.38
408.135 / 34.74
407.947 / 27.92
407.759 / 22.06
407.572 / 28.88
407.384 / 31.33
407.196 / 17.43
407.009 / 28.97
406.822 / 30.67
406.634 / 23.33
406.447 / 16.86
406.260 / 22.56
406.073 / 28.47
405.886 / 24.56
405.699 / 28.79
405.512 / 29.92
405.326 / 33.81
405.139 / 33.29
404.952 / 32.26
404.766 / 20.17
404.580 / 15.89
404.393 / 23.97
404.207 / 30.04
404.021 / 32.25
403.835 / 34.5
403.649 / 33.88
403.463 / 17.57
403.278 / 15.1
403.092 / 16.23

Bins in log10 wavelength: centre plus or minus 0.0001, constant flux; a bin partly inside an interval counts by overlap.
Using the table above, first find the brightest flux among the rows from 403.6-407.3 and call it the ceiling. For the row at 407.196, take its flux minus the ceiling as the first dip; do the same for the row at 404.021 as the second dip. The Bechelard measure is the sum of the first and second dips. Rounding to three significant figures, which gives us -19.3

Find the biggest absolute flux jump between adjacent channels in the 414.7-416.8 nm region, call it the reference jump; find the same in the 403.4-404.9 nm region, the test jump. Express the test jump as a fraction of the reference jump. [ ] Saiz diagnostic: 2.1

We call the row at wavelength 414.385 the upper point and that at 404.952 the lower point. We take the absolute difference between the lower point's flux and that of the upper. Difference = 14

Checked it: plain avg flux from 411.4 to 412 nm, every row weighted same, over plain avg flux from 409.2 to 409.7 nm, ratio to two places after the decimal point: 1.05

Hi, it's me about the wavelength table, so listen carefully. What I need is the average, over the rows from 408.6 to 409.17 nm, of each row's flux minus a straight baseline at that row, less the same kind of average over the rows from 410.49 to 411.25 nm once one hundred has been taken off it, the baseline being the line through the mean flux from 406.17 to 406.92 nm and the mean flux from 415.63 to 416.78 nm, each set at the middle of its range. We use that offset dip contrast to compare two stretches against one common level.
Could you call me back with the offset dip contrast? 111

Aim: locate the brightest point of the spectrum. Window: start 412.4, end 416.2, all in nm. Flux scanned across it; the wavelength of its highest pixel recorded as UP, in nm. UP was 412.481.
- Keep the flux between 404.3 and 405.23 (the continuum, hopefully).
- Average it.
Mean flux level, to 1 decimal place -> 25.1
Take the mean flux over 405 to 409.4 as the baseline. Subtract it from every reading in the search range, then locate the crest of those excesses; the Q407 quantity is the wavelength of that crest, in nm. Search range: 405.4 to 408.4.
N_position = 408.135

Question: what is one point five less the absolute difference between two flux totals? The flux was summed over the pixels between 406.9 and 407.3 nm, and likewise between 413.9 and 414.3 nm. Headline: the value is -13.4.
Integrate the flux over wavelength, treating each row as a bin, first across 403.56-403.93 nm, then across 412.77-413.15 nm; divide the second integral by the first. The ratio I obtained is 0.98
